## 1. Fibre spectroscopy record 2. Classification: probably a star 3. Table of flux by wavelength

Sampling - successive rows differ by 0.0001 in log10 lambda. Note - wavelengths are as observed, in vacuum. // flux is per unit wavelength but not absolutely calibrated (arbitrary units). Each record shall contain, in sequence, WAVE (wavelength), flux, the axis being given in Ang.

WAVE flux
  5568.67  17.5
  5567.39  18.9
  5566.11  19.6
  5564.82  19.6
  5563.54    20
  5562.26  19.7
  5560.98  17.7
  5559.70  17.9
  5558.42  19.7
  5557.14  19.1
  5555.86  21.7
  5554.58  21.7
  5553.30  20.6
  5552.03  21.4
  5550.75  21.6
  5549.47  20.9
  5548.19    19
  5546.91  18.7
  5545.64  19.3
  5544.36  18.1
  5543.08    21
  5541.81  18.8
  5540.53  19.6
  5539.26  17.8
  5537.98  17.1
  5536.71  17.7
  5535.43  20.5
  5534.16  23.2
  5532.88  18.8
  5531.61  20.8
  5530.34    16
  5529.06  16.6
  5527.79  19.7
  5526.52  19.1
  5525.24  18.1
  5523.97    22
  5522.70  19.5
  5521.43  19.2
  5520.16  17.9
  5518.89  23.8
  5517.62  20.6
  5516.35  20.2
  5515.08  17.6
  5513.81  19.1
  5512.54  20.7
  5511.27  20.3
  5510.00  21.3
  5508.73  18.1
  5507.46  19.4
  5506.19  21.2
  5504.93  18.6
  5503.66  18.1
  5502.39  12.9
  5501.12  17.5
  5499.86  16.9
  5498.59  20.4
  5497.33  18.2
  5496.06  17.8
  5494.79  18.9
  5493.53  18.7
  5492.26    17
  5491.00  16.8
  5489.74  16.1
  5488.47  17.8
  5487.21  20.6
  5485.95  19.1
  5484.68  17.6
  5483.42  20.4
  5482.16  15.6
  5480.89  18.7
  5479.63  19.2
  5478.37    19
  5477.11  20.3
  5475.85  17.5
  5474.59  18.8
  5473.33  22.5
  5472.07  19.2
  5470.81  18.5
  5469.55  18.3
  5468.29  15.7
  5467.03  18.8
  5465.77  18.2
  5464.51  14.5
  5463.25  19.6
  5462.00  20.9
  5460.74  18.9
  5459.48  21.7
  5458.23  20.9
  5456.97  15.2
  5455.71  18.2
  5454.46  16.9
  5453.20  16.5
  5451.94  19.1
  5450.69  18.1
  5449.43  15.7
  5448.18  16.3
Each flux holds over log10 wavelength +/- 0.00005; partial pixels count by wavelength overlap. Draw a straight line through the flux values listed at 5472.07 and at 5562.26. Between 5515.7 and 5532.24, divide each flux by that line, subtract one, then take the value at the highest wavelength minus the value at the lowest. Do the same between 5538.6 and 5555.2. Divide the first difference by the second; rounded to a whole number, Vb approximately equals 0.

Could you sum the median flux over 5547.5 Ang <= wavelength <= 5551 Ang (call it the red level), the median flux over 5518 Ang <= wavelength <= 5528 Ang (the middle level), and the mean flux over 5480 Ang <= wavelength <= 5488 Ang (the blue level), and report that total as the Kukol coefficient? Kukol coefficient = 58.9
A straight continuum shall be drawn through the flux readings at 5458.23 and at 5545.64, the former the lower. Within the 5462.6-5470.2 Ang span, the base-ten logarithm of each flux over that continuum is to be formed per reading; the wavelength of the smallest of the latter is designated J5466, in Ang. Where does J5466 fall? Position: 5464.51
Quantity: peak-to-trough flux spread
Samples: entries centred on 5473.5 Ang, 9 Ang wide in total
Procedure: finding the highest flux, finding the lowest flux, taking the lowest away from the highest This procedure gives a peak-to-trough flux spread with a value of 5.0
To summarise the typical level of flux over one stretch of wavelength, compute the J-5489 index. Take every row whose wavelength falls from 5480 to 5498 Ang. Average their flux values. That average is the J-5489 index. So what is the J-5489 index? 18.1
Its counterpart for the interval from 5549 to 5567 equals 20.1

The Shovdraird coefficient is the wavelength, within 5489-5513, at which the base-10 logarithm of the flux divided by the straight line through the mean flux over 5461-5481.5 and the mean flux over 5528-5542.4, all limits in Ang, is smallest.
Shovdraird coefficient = 5502.39 Ang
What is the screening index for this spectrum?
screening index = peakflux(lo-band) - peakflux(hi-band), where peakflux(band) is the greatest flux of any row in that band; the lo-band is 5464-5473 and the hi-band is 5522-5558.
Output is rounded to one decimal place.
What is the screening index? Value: -4.0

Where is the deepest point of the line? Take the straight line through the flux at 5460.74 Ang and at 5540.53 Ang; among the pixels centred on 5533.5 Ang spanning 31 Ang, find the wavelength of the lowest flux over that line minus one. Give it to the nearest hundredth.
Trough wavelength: 5530.34 Ang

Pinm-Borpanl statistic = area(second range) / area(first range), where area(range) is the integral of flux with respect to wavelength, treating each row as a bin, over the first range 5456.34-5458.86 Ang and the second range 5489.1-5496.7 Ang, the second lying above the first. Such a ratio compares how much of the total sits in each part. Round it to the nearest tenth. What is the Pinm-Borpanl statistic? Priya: 2.9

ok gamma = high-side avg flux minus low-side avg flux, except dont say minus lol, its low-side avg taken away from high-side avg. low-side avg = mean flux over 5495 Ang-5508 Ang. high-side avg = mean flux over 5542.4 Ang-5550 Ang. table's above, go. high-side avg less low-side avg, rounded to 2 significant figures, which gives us 1.4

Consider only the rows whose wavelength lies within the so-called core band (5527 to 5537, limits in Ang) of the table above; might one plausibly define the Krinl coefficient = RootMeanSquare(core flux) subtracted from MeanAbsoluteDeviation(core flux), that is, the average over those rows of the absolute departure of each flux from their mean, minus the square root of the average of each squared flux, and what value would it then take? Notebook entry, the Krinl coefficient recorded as -17.4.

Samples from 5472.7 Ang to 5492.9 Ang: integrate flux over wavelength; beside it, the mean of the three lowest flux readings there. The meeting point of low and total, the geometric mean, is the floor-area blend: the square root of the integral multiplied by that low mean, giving 78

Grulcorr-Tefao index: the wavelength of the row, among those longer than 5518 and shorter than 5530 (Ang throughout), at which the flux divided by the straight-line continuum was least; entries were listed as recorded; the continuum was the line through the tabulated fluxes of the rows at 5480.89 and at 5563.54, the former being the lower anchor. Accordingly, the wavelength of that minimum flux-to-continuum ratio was 5529.06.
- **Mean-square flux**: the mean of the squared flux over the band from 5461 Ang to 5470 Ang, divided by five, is 66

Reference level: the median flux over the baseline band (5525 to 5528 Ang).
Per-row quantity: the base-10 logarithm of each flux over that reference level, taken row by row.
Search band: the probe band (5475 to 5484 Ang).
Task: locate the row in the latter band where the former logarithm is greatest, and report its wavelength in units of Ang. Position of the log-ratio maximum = 5483.42 Ang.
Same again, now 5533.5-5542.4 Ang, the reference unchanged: 5534.16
